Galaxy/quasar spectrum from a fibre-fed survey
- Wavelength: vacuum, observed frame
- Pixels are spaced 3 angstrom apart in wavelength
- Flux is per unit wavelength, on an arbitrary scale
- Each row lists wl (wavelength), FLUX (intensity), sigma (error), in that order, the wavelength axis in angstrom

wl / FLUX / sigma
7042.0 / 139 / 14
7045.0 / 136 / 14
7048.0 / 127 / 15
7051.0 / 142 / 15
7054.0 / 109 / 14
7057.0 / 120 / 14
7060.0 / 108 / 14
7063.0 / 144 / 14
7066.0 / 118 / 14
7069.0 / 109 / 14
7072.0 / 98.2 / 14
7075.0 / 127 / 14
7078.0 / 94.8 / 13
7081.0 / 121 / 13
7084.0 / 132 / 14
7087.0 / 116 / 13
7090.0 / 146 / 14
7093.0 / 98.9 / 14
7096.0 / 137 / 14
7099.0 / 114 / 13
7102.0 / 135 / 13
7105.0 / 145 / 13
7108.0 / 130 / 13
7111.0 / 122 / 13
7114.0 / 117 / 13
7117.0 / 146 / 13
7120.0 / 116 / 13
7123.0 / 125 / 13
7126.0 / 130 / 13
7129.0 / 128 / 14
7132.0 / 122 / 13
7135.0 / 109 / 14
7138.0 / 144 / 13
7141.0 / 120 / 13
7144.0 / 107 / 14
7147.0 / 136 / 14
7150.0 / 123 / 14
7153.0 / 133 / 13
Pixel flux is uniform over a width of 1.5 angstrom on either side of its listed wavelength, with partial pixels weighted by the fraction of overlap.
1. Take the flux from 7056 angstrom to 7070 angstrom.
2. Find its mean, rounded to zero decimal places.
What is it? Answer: 120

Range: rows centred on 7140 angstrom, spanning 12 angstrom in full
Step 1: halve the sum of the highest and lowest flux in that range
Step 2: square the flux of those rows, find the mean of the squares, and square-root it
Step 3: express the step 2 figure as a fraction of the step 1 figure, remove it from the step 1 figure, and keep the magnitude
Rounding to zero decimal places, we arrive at 125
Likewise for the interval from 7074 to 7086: 112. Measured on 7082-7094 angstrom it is 121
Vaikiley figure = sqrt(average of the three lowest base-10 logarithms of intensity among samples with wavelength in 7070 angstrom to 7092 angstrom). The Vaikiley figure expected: 1.42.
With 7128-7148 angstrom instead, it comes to 1.43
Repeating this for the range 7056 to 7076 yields 1.42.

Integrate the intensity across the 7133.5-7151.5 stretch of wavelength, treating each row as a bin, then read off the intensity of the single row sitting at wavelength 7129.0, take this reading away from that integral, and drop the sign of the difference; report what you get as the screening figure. 2089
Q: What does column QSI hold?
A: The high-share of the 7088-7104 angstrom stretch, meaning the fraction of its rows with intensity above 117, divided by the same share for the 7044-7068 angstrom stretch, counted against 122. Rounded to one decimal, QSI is 1.2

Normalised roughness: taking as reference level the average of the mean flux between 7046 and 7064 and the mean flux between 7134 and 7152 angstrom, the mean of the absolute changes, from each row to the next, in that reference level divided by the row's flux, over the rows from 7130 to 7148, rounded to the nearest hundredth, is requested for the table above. 0.19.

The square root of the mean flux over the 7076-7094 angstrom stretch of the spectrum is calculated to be 10.9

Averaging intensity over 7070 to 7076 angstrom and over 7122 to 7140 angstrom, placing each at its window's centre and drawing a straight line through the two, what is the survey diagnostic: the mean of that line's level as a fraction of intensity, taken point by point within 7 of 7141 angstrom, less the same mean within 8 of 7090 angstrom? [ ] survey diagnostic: 0.12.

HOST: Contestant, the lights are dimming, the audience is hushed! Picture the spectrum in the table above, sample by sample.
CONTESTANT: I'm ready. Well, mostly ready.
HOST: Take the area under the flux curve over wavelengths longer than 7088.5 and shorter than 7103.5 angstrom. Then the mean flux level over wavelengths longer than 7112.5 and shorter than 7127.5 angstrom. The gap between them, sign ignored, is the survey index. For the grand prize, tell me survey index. 1766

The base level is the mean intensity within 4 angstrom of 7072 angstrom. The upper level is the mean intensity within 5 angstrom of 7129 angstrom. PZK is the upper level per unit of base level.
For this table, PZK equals 1.14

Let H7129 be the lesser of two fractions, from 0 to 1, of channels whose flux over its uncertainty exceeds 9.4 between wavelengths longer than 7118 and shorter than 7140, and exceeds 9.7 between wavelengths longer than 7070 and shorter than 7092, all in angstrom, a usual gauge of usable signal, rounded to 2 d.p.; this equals 0.14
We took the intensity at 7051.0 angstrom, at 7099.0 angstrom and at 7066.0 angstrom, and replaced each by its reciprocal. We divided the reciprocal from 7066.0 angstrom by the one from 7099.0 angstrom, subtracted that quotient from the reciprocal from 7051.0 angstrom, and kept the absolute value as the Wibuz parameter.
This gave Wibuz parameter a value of 0.96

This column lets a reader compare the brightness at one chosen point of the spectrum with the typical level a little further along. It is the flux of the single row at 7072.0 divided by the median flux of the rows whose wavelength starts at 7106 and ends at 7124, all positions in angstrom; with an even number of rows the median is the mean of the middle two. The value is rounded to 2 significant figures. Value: 0.80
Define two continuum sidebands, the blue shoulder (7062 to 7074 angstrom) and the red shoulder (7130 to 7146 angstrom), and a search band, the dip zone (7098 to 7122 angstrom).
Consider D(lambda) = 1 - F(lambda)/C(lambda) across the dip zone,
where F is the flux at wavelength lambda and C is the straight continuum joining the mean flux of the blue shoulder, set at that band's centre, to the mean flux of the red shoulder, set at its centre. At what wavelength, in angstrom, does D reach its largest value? 7099.0 angstrom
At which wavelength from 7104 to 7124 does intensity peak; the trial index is 7117.0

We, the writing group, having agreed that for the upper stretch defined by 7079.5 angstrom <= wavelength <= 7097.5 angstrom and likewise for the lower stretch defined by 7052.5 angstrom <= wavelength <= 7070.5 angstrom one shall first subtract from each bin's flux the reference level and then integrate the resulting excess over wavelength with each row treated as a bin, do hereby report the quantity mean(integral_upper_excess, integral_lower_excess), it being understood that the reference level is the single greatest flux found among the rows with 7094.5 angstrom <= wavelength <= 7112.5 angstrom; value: -422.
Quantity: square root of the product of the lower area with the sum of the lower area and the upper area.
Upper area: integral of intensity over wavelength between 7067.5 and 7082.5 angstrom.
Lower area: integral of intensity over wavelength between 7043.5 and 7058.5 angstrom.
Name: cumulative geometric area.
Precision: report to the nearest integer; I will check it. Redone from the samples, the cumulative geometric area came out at 2599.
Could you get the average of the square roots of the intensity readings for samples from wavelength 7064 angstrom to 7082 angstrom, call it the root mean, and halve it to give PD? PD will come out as 5.3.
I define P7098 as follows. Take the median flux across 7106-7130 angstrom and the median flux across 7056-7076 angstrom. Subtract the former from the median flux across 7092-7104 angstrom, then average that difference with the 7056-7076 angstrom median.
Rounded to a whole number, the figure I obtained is 58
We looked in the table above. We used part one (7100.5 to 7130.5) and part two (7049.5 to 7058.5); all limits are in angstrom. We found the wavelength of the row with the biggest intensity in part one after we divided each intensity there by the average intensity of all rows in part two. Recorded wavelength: 7117.0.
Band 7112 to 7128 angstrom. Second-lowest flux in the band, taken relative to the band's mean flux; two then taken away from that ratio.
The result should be -1.08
